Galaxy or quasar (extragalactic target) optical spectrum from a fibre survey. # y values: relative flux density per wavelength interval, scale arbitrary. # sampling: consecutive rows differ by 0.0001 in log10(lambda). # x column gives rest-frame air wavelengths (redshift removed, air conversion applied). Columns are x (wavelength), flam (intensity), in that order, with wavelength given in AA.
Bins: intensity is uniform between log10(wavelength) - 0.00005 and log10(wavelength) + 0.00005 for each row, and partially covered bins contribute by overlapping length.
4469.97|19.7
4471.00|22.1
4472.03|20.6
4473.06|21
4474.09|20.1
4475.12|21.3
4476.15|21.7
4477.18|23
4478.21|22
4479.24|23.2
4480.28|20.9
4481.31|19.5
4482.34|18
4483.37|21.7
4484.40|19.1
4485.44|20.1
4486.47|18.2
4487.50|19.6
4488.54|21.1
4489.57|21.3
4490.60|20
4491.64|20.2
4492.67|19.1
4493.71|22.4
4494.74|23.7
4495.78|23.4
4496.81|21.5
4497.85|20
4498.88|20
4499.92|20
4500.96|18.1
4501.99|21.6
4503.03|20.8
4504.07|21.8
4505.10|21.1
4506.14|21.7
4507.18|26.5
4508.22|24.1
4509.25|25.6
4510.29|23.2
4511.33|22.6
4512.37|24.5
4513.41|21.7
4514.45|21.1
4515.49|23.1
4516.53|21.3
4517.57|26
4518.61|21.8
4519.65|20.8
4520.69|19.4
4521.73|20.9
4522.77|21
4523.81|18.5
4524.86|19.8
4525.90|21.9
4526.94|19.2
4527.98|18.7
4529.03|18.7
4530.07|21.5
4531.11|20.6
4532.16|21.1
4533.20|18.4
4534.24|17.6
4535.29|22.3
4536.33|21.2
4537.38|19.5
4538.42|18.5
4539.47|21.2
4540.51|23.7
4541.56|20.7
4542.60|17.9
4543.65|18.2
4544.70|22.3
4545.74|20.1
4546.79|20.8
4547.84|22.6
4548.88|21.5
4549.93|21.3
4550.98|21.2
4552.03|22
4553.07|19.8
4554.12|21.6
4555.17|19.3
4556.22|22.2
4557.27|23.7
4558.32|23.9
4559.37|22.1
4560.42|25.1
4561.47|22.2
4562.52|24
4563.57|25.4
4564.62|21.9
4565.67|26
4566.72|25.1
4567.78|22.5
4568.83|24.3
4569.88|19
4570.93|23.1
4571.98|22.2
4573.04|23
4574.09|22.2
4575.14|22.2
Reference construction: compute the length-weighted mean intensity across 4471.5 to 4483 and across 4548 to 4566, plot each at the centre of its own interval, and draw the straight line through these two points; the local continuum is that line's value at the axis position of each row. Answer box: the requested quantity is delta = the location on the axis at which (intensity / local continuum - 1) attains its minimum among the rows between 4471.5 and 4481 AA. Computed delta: 4474.09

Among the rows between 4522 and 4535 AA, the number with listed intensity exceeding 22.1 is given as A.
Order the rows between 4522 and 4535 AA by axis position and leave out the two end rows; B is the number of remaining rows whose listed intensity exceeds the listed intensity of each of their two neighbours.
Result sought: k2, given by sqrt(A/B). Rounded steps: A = 0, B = 3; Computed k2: 0.00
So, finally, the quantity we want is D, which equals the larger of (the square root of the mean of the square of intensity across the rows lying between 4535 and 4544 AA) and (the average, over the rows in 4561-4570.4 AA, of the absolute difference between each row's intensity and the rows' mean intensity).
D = 20.4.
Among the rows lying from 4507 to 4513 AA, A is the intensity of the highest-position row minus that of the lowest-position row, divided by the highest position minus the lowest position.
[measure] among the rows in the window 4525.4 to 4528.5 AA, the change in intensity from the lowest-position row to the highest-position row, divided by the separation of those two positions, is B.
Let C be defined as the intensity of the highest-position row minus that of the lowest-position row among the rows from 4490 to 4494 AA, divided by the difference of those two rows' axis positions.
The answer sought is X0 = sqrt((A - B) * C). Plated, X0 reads 0.94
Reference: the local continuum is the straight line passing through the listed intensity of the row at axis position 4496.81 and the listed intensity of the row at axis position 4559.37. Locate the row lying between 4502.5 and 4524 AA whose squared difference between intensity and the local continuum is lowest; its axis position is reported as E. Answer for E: 4513.41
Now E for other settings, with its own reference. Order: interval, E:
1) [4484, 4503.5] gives 4496.81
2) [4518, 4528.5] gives 4518.61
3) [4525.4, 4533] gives 4525.90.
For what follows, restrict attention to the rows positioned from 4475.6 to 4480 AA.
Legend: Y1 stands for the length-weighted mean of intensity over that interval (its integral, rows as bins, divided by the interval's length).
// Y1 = 22.4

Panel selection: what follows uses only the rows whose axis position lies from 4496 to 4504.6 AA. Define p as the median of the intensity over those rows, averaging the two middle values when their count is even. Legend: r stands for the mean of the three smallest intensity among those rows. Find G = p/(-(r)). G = -1.05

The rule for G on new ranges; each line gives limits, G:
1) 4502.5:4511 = -1.06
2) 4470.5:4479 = -1.05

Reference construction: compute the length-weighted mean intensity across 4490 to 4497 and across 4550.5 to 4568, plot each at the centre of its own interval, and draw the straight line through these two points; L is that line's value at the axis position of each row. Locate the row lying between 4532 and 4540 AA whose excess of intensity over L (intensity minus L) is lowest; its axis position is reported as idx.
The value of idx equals 4534.24 AA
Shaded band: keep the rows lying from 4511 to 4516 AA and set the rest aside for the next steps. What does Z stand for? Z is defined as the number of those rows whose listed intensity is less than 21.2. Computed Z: 1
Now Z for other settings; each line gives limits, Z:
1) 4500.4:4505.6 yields 3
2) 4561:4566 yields 0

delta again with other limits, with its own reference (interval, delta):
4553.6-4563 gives 4555.17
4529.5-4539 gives 4534.24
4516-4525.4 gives 4523.81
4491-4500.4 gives 4492.67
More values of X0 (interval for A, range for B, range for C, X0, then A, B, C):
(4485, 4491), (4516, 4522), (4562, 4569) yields 0.05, 0.0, -0.08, 0.0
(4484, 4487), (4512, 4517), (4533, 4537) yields 0.55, -0.4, -0.77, 0.9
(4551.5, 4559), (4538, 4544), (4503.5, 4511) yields 0.28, 0.3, -0.06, 0.2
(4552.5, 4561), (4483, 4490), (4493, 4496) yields 0.62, 0.7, -0.06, 0.5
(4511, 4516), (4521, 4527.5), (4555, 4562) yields 0.45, 0.1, -0.33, 0.5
